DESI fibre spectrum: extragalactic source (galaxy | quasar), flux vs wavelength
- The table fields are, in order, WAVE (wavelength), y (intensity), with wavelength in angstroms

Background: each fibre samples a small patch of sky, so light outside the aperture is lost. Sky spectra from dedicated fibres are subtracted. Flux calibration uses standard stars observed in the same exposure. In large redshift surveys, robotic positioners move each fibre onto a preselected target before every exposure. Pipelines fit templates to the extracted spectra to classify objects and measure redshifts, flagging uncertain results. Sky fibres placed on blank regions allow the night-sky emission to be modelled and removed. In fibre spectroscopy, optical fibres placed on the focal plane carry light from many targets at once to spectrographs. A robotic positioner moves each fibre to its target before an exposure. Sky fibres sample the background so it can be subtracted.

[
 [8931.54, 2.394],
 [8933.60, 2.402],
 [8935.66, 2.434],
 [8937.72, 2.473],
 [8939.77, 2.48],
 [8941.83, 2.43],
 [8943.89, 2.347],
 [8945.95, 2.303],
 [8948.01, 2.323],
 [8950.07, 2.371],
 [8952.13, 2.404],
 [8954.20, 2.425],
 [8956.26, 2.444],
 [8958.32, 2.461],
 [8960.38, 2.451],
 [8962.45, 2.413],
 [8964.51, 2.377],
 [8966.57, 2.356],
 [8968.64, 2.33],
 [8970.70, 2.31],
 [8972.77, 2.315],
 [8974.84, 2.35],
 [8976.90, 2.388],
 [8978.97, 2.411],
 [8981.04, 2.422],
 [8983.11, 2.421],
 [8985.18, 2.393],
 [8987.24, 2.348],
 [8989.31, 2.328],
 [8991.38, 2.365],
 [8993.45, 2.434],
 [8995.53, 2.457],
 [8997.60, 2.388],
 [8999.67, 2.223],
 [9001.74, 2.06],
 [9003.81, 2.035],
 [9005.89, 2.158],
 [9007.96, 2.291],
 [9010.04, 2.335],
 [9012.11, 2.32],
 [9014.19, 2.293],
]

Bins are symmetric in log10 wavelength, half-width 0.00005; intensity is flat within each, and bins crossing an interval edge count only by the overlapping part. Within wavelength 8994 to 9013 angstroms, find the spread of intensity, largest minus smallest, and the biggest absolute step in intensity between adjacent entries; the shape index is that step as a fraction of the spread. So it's 0.39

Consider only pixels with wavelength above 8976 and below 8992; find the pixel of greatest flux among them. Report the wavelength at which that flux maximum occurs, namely 8981.04 angstroms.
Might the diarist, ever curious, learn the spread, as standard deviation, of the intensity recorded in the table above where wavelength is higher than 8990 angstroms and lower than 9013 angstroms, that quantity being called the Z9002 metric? 0.14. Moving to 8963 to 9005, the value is 0.11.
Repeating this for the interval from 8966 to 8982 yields 0.04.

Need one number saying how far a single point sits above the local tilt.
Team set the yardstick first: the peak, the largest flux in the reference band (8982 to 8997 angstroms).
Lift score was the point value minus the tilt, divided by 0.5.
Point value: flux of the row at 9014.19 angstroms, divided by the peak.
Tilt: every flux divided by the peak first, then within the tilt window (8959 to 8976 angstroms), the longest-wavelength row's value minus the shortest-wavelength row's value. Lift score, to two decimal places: 1.95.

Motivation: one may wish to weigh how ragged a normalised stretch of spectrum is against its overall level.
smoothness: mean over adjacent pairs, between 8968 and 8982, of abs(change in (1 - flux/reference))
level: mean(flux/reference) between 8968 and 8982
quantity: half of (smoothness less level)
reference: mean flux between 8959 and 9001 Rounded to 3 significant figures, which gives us -0.493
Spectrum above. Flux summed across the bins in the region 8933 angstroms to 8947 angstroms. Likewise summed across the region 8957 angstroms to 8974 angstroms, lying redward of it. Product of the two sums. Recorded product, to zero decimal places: 321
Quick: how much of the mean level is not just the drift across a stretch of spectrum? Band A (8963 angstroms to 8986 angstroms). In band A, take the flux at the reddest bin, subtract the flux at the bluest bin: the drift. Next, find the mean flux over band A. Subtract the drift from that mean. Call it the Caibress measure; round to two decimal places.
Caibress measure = 2.35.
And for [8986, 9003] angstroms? 2.61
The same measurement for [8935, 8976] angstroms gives 2.47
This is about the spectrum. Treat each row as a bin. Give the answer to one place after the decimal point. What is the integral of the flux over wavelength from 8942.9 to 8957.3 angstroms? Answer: 34.2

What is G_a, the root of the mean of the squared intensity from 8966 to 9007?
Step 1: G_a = 2.33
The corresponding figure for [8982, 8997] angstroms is 2.39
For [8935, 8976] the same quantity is 2.39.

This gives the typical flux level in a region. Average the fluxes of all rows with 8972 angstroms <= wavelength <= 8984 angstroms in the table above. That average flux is 2.38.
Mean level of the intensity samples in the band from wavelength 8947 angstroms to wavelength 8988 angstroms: 2.386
